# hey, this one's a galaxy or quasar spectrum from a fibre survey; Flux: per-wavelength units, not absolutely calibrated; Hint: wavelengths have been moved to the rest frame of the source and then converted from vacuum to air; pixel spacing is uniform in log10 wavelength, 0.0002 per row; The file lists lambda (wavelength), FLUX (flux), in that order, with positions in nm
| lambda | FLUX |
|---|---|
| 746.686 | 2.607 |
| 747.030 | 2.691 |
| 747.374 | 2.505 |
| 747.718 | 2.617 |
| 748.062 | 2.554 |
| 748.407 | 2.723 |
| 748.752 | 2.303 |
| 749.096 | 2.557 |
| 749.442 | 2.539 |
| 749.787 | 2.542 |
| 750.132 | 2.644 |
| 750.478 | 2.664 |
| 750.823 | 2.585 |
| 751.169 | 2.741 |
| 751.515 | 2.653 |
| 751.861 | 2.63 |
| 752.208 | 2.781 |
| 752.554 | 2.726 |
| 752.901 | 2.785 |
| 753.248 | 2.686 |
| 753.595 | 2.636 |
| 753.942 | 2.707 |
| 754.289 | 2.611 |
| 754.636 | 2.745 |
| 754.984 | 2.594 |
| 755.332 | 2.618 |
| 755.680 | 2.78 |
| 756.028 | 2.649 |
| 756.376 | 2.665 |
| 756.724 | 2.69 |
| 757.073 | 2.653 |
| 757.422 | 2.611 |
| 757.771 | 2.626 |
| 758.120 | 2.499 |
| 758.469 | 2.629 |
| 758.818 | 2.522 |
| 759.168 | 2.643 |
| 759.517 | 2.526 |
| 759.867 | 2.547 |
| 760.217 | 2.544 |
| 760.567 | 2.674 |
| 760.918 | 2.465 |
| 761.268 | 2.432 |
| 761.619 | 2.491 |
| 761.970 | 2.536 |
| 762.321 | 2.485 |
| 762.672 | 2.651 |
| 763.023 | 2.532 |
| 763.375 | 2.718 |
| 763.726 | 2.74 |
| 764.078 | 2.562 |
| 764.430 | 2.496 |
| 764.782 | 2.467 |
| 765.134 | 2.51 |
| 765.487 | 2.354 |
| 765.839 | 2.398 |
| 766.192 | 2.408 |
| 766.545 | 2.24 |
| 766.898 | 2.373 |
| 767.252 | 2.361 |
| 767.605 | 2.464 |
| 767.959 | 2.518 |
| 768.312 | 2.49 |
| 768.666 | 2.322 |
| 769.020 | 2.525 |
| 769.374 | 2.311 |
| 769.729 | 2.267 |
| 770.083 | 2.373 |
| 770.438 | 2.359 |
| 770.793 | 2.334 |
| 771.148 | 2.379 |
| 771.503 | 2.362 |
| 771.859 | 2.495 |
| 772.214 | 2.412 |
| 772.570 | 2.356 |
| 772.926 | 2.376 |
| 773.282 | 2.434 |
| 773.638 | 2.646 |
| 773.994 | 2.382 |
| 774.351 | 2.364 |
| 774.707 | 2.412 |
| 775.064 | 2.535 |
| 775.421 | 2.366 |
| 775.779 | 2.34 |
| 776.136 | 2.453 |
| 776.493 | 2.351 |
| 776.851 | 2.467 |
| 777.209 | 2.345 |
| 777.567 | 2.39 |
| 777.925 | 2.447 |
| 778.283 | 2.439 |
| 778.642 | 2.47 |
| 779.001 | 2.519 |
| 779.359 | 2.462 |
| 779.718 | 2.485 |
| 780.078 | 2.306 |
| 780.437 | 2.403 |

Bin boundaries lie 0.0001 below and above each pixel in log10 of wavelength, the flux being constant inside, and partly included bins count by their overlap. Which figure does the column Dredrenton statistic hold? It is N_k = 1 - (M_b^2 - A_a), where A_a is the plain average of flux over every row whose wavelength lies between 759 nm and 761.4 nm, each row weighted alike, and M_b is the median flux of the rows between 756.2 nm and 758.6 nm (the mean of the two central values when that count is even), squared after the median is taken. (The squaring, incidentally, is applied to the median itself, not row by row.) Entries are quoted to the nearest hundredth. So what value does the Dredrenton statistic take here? -3.36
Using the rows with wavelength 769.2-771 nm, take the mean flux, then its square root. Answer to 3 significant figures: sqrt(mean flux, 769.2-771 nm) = 1.53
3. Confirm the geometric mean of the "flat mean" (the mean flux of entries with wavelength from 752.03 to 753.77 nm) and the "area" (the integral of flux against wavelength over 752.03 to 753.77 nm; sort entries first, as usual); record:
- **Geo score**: 3.59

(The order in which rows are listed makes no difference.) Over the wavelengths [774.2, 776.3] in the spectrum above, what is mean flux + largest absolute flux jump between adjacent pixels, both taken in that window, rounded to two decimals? 2.58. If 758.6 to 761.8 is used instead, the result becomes 2.75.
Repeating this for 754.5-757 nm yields 2.84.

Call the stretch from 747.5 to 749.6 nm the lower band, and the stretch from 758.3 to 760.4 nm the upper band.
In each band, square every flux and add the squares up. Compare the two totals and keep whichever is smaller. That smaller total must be 39.1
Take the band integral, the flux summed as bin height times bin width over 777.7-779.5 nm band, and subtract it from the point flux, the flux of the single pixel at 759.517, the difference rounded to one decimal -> -1.9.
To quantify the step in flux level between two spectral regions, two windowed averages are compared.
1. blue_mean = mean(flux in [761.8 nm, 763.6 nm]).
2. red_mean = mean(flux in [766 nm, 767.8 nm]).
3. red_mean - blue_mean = -0.22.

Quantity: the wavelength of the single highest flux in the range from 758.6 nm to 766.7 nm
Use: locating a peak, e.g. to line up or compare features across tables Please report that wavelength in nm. 763.726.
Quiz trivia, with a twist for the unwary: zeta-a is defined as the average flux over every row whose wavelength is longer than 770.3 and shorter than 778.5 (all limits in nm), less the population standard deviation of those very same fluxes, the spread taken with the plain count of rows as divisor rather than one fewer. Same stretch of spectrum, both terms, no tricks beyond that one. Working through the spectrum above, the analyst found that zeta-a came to 2.34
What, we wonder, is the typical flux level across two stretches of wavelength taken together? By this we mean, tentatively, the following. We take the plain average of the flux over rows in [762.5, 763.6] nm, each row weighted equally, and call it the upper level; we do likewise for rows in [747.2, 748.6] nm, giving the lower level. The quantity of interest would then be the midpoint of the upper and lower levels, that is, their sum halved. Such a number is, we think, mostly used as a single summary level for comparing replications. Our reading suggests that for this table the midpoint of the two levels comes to 2.62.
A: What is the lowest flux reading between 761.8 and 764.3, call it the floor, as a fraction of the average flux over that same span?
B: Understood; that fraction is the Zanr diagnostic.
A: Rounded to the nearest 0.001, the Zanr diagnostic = 0.955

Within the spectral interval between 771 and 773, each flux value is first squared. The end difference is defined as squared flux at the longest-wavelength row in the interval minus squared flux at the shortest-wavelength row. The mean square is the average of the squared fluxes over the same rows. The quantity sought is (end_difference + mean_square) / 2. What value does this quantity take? 2.9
